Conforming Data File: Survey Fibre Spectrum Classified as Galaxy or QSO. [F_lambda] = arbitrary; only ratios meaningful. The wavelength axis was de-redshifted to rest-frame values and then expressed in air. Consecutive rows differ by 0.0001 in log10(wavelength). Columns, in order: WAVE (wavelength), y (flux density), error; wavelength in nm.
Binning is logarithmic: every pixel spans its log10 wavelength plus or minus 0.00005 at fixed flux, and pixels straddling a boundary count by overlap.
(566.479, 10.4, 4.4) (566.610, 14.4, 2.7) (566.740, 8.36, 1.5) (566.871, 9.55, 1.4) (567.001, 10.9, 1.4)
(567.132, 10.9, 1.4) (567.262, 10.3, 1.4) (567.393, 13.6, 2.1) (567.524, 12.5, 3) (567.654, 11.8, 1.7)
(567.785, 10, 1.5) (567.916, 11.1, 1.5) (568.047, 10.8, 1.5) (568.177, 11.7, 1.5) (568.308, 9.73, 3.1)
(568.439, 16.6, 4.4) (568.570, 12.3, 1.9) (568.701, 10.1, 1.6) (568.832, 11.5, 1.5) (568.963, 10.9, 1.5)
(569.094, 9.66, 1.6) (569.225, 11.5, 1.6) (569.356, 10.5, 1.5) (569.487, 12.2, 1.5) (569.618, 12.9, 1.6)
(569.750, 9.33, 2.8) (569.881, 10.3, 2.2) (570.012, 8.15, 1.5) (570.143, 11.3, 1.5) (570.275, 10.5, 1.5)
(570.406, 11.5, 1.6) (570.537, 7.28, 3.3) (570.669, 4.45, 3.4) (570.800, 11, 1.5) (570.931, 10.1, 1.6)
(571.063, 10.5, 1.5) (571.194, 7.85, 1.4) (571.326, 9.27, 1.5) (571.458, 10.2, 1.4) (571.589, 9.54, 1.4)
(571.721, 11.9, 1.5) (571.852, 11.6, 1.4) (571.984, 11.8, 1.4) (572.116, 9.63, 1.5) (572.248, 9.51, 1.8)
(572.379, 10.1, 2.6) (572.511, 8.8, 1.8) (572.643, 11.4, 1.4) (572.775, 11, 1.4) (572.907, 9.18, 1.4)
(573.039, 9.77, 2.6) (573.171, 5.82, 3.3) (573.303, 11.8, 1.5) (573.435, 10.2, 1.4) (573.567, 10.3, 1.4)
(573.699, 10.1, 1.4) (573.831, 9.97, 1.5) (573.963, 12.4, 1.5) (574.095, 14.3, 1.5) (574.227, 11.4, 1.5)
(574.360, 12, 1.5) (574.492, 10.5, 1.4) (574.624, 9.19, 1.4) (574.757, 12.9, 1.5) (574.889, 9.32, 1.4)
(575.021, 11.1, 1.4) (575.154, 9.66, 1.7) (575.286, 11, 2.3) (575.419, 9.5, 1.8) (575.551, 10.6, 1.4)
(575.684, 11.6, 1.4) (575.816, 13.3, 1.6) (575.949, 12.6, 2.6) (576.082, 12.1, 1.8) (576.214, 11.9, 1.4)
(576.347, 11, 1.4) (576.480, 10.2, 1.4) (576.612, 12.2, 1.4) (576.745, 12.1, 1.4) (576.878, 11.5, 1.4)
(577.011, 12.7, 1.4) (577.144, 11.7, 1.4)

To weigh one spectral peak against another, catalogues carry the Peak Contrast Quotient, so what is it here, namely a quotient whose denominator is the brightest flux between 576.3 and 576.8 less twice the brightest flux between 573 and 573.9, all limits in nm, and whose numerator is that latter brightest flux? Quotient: -1.04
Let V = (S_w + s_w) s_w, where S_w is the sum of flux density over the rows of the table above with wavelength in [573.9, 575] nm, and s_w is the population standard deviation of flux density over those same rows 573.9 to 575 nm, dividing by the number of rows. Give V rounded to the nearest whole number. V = 155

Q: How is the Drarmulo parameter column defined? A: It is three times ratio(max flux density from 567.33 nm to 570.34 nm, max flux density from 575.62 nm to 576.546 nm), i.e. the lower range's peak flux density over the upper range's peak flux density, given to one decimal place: 3.7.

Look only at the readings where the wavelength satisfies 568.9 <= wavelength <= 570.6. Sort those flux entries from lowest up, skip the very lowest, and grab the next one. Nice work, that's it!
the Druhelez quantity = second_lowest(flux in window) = 8.15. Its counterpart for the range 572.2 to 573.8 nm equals 8.8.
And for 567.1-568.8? 10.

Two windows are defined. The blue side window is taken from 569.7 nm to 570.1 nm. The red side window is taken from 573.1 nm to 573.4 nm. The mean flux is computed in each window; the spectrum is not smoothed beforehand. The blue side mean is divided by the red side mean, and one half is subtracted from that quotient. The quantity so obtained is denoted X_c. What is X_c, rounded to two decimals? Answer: 0.55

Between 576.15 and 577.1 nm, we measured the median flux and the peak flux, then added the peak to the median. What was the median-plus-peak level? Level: 24.6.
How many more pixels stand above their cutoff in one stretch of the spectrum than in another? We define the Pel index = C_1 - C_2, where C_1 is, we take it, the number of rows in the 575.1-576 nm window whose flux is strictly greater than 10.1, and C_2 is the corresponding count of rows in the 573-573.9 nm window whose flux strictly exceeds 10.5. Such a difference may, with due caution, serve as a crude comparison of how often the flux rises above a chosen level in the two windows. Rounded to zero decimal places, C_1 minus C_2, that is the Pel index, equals 4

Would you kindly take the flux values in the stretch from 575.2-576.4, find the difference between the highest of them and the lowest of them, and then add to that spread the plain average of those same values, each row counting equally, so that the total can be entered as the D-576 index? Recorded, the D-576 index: 15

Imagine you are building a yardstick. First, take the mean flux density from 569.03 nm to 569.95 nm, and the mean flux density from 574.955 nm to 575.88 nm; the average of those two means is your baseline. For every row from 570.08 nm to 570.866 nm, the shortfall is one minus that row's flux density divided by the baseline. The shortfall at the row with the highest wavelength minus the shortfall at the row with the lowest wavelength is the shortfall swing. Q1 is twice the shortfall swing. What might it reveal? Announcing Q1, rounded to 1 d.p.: 0.1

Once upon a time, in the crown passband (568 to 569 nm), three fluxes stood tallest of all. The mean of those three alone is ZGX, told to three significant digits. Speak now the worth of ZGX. 13.5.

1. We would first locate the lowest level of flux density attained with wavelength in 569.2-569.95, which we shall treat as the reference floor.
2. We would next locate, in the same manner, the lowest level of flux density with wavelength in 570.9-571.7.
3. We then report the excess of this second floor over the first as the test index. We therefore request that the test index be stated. -1.5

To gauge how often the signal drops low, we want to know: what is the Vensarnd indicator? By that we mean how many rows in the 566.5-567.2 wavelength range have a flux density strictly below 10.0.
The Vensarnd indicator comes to 2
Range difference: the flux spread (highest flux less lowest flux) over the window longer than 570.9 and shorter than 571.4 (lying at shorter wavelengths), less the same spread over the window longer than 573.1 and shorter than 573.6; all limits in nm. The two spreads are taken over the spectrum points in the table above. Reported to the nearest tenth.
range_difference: -3.3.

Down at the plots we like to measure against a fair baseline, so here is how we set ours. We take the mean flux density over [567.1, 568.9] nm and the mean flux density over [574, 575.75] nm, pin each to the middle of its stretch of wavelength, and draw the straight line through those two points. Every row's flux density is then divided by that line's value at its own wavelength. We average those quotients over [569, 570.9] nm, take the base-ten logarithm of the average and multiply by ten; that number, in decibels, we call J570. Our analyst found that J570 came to -0.6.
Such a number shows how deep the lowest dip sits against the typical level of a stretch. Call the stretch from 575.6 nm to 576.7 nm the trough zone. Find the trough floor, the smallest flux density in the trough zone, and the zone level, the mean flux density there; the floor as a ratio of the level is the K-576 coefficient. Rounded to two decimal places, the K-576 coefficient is 0.86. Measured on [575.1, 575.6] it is 0.93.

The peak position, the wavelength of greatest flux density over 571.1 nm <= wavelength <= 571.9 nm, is 571.721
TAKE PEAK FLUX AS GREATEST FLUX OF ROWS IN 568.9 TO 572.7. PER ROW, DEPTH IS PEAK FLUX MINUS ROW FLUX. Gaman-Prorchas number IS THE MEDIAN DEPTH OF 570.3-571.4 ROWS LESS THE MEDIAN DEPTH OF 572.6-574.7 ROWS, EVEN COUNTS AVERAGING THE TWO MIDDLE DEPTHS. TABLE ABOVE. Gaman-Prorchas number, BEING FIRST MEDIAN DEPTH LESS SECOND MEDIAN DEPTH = 0.7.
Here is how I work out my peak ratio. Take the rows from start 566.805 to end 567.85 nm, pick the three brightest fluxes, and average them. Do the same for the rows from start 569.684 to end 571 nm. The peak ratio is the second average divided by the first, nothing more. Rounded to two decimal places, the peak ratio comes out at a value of 0.89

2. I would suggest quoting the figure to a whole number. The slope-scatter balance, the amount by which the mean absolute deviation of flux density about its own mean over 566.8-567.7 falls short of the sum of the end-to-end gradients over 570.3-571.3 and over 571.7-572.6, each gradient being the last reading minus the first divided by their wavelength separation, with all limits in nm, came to -10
